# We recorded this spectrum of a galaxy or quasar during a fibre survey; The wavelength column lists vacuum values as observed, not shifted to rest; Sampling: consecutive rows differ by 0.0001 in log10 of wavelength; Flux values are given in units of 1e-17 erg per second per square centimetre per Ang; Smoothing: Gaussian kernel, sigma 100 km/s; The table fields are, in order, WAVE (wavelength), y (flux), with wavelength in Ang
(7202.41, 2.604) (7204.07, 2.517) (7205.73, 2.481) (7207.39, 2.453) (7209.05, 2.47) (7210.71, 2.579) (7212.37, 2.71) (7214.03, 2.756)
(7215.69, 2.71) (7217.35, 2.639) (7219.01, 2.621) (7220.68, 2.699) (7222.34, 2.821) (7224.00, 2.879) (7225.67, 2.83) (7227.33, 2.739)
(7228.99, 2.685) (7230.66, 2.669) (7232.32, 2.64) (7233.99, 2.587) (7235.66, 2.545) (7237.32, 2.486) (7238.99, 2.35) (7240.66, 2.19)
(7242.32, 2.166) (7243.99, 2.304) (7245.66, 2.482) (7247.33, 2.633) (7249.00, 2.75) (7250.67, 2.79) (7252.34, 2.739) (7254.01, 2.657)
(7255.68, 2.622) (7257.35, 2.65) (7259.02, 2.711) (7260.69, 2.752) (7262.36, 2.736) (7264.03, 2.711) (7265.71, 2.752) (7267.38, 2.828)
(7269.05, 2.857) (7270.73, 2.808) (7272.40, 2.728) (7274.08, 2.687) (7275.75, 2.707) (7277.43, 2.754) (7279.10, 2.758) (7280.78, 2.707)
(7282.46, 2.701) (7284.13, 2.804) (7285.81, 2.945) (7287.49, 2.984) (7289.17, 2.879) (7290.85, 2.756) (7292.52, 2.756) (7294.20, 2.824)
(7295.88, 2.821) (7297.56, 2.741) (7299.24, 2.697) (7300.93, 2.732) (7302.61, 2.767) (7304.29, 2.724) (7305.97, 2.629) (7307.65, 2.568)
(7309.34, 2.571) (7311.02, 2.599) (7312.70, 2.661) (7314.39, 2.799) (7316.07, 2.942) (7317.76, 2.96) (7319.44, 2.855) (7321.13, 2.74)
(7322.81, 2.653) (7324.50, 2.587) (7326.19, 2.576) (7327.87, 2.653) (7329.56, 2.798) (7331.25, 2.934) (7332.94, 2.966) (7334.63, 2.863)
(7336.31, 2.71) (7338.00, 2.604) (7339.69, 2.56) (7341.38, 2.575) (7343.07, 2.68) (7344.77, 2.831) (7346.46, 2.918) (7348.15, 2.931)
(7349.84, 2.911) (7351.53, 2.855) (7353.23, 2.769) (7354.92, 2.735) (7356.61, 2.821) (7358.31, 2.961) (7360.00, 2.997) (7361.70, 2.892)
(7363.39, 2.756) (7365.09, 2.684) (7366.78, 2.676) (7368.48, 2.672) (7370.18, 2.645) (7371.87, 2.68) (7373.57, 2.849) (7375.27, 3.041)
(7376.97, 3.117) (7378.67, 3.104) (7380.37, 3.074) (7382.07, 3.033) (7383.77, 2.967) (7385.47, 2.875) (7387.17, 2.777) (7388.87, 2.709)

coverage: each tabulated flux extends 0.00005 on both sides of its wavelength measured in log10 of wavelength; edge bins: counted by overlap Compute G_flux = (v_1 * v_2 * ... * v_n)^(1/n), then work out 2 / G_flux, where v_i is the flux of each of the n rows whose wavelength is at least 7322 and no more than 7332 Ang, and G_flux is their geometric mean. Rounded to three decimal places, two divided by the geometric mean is 0.741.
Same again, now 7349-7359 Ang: 0.704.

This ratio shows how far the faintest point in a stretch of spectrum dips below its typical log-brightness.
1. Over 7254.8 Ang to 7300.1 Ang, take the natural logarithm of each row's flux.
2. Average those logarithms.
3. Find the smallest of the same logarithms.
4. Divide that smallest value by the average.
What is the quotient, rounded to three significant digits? 0.948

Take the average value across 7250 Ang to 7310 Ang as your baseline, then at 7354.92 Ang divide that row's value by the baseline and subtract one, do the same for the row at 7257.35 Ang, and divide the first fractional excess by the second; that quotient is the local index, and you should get 0.1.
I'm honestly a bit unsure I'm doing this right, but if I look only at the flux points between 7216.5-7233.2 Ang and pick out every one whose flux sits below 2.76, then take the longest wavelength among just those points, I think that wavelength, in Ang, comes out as 7232.32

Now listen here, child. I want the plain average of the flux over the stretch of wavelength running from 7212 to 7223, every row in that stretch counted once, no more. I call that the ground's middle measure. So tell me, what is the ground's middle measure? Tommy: 2.71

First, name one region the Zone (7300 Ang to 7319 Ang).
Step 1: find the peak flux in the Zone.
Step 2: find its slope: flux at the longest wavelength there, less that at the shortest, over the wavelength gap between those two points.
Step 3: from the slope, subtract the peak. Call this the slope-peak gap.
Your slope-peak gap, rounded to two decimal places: -2.95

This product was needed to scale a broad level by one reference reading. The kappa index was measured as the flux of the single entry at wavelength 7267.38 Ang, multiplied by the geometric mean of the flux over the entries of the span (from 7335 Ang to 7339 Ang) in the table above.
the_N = 7.51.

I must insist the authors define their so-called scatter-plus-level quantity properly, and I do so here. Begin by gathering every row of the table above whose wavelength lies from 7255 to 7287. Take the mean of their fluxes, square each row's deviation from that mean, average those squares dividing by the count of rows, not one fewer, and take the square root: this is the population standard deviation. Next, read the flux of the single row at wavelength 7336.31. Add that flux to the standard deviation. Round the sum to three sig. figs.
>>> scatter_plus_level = 2.78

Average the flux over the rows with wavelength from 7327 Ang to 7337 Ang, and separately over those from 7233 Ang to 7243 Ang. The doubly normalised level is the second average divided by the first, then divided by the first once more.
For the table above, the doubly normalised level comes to 0.300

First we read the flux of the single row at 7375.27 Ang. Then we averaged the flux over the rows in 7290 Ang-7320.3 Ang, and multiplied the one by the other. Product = 8.3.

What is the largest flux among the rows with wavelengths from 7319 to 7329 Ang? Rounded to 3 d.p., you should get 2.855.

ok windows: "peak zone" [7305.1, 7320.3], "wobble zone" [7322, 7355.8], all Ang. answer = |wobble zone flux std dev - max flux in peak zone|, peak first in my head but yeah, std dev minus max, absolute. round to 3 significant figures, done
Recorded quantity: 2.82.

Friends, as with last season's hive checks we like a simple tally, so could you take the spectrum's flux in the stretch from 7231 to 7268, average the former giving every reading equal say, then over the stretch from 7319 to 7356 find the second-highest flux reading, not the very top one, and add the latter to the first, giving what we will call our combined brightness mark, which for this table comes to 5.53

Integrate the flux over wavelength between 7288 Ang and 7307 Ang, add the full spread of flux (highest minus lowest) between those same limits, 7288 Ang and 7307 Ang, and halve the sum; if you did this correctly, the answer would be 26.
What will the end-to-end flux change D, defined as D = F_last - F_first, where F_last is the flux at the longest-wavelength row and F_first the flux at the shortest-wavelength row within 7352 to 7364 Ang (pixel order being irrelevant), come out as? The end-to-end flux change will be -0.01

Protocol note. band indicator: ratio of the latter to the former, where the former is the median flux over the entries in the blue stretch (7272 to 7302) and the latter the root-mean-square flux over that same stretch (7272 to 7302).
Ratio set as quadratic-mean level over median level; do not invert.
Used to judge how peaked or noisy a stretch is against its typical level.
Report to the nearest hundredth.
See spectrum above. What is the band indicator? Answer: 1.01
